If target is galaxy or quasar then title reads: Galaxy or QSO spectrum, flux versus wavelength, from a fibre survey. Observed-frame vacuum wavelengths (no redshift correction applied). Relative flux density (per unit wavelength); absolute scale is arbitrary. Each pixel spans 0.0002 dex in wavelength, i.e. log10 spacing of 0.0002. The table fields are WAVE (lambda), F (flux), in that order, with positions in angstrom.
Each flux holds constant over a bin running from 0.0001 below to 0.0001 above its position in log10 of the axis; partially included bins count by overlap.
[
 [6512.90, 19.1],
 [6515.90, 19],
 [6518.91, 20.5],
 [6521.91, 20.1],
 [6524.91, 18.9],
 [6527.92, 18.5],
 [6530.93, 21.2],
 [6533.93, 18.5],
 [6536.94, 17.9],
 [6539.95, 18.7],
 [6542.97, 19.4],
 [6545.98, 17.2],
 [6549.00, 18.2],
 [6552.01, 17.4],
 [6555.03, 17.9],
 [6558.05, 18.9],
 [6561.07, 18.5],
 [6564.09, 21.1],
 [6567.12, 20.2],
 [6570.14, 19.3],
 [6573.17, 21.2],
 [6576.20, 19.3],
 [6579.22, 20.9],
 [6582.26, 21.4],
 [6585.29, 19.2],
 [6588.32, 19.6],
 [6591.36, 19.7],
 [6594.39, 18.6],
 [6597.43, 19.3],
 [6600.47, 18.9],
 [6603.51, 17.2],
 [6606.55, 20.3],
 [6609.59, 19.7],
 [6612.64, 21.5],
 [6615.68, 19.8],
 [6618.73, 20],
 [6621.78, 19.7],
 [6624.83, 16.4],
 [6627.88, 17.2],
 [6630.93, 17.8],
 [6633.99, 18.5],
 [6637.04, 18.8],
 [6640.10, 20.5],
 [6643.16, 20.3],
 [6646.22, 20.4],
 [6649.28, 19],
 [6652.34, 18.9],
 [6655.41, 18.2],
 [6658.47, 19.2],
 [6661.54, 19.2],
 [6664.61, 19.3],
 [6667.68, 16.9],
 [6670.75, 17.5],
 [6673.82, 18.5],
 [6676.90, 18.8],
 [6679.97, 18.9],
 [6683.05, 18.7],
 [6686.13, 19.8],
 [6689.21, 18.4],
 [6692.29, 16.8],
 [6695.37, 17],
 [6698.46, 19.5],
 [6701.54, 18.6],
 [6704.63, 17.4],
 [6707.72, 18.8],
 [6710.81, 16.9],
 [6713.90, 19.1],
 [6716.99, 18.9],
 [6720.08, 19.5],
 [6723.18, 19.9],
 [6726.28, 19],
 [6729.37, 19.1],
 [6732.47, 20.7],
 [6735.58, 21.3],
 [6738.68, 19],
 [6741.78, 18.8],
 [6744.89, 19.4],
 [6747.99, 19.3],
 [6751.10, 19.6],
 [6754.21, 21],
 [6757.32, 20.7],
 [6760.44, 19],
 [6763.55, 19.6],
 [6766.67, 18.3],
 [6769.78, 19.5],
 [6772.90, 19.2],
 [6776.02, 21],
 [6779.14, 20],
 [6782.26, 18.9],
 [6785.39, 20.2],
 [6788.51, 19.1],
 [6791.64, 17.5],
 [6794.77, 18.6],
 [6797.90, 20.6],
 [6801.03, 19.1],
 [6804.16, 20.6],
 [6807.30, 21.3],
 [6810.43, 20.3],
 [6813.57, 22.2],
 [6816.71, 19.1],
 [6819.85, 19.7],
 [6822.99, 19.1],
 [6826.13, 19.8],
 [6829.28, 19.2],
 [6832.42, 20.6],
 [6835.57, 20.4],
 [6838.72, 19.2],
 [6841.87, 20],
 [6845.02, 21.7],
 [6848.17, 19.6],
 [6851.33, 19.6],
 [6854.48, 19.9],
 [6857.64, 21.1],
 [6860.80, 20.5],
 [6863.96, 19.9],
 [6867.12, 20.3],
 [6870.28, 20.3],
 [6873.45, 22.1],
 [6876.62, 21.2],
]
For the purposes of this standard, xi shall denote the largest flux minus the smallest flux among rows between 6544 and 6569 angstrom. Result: 3.9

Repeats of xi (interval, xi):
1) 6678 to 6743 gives 4.5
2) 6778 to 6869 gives 4.7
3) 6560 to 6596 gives 2.9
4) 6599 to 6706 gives 5.1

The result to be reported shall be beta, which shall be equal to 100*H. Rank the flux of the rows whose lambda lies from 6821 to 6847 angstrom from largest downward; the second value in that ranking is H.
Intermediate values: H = 20.6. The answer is 2060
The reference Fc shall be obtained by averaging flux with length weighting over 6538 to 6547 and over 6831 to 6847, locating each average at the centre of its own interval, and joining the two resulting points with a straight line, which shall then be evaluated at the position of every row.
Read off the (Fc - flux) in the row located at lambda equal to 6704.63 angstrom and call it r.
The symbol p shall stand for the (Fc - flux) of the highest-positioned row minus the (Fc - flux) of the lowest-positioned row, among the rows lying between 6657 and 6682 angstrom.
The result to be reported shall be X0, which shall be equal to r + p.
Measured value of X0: 2.5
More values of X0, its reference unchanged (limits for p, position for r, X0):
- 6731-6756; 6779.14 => -0.2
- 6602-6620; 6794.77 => -1.2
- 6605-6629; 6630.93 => 4.5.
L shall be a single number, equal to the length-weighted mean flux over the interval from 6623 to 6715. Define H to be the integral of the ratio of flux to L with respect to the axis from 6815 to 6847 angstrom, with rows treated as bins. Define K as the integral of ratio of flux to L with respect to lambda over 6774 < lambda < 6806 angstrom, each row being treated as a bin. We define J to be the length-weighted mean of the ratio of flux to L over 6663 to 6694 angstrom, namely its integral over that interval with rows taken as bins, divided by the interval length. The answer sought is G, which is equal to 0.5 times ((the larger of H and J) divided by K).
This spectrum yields 0.508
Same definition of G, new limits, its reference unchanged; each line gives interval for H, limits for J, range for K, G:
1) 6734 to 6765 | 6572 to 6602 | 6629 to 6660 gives 0.517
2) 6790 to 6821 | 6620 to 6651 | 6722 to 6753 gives 0.507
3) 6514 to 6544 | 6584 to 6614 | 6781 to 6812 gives 0.475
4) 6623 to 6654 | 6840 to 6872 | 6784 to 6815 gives 0.471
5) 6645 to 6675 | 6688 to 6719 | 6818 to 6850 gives 0.440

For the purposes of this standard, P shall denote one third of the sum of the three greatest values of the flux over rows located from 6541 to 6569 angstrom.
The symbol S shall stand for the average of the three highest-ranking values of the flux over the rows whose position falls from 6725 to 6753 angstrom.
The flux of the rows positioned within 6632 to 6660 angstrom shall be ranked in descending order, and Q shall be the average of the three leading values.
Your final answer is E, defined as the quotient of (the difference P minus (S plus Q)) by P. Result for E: -1.02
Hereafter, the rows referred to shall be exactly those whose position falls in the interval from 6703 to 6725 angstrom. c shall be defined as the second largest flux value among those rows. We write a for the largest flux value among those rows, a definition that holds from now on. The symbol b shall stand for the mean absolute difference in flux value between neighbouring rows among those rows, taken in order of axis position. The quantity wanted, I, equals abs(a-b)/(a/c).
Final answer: 18.4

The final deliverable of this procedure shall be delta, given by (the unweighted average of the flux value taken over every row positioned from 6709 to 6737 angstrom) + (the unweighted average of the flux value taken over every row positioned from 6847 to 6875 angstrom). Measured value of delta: 39.7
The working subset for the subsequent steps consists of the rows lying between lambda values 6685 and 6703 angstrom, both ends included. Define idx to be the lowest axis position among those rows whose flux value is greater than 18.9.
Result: 6686.13 angstrom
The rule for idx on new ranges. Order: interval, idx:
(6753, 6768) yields 6754.21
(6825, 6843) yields 6826.13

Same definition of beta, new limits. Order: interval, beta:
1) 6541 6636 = 2140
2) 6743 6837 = 2130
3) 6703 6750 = 2070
